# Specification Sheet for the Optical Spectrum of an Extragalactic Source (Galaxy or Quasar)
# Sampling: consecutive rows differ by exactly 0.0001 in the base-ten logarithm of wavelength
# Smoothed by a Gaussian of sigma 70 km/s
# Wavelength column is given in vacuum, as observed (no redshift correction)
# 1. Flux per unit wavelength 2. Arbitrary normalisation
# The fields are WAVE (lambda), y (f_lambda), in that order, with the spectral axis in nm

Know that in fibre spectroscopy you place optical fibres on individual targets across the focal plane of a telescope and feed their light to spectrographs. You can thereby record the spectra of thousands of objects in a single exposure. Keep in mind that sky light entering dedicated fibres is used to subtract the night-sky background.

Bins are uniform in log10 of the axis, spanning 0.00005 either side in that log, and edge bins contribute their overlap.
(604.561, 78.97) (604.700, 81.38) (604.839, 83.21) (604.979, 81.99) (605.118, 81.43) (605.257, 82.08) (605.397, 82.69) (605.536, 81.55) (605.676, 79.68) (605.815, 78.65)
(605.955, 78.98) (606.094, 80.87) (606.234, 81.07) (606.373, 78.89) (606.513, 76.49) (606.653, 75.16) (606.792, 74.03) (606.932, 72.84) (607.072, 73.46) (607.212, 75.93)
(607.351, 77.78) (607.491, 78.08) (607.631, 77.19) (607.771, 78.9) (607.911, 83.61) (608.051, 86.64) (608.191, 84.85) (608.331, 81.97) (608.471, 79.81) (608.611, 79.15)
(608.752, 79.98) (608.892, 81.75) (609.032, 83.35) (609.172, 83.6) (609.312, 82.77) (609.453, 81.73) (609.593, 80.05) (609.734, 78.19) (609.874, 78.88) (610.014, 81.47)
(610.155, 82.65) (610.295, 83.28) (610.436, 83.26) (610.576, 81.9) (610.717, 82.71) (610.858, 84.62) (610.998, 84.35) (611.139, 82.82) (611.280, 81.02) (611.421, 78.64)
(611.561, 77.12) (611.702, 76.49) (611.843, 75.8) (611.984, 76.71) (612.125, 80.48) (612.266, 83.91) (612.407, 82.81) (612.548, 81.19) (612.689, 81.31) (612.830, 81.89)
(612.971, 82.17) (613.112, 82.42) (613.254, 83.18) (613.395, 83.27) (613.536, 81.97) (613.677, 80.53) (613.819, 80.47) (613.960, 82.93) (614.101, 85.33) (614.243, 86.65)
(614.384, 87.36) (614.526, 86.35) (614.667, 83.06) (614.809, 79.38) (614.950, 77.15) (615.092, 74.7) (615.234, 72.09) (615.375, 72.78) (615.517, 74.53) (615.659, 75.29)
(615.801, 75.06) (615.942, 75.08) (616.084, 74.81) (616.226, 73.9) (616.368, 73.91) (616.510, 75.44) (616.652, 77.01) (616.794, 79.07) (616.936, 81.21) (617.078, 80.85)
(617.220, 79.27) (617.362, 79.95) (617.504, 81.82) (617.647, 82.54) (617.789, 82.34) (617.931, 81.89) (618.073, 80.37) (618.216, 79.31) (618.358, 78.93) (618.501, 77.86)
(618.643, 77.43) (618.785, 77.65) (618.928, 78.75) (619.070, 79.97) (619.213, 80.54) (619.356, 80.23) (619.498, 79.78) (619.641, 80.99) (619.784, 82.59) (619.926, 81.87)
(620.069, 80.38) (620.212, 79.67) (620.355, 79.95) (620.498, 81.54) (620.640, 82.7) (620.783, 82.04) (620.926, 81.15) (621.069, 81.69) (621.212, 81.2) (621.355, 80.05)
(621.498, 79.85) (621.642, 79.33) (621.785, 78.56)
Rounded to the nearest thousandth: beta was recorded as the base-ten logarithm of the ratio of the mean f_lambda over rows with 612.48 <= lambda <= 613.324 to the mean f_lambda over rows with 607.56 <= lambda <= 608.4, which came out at -0.001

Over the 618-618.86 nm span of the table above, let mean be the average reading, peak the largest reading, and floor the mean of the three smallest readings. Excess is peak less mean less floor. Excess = -76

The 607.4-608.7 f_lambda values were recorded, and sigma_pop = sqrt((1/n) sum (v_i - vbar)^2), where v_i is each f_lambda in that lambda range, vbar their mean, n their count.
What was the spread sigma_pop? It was 3.1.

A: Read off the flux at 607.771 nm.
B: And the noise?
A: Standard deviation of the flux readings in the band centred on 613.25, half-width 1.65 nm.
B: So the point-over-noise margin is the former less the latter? 75.9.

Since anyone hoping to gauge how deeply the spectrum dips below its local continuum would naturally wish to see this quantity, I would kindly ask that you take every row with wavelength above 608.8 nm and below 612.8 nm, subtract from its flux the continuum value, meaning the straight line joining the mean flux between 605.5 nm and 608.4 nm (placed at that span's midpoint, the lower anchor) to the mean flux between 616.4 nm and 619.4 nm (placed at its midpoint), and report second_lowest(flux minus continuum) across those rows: -3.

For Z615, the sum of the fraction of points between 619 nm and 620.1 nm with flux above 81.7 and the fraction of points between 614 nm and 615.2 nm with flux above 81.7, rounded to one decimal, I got 0.9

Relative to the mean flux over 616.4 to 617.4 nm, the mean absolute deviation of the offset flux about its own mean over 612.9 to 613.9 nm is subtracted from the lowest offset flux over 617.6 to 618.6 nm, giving -2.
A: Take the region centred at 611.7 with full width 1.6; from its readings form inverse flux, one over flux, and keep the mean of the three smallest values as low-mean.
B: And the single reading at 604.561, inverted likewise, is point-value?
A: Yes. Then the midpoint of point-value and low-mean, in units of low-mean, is 1.03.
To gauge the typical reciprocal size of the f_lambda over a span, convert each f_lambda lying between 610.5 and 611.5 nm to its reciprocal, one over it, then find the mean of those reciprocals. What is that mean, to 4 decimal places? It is 0.0122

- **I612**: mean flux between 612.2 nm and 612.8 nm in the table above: 82.3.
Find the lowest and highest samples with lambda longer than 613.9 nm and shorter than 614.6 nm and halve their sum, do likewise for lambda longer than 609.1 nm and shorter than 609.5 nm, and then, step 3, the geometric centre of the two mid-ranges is 83.9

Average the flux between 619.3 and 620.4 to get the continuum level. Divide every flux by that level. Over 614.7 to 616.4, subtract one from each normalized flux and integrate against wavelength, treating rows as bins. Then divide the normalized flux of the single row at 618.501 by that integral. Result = -8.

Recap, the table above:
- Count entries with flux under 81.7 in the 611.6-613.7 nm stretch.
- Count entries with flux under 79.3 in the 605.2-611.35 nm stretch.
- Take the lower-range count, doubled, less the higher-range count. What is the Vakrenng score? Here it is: 25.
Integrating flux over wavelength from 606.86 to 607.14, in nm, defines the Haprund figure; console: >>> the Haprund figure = 20.4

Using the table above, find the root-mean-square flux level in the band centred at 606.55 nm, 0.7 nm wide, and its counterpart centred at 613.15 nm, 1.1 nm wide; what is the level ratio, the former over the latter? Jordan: 0.94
